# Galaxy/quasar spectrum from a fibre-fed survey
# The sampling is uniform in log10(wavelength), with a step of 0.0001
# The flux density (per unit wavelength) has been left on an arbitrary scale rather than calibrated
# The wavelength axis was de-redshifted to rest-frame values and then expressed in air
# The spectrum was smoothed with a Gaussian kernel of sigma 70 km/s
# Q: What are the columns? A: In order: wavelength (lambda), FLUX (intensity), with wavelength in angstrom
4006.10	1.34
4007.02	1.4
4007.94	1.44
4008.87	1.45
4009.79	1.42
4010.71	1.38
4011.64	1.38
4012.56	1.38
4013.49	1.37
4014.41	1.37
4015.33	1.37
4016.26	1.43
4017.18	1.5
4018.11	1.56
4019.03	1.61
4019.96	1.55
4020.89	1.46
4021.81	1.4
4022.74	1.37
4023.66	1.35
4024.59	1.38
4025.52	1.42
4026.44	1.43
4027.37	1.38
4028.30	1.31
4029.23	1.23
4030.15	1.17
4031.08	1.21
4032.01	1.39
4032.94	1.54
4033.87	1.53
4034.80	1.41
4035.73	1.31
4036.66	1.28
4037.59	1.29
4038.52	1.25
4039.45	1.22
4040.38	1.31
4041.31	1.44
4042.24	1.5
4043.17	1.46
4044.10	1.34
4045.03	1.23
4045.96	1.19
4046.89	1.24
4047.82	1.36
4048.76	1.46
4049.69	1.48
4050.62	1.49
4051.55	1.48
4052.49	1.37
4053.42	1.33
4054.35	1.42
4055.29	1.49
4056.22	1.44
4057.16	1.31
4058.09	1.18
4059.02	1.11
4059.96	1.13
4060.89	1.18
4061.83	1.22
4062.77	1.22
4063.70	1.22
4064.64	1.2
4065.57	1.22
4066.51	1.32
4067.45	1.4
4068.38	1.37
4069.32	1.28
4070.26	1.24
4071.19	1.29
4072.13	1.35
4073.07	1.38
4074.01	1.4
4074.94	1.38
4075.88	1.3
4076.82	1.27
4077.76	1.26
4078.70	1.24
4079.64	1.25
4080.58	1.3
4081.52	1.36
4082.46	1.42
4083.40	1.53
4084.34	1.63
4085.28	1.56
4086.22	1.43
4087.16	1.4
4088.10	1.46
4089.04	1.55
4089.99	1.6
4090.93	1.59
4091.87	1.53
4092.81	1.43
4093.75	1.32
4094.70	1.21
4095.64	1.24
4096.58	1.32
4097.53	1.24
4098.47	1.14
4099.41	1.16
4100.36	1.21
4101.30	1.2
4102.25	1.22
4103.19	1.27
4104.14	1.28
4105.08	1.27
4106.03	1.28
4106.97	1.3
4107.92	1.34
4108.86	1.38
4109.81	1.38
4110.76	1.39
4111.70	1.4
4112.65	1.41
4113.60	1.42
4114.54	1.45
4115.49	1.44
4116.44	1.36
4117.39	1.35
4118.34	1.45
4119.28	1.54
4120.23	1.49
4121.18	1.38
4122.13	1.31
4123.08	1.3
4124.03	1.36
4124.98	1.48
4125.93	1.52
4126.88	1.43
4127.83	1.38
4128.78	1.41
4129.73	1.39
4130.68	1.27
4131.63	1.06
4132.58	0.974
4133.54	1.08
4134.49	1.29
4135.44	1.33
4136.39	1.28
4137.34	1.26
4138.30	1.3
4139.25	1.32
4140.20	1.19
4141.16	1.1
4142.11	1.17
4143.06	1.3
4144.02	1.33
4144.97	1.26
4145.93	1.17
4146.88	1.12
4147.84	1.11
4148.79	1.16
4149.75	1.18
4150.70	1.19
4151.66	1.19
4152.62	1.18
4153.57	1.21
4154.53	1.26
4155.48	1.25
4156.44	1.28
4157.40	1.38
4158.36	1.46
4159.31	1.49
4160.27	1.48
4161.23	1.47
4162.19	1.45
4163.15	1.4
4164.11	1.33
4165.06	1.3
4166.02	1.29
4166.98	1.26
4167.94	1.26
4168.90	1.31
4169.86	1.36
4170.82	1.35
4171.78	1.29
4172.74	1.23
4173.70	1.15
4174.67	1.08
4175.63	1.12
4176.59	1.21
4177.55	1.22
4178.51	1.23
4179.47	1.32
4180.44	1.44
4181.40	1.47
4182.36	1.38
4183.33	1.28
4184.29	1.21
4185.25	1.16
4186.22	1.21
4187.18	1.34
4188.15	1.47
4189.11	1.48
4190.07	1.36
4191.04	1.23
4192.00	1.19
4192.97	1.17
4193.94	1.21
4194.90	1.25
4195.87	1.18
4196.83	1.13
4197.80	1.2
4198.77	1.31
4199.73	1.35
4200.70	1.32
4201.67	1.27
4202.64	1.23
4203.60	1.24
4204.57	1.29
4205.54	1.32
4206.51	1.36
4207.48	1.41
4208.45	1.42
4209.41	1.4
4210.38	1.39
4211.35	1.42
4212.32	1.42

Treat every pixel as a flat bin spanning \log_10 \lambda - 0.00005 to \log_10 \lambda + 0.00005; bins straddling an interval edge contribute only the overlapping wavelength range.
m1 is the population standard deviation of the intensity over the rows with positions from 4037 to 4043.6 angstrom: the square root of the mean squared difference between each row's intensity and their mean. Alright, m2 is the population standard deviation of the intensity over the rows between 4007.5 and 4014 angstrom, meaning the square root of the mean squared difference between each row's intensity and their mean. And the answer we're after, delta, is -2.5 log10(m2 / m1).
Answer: 1.3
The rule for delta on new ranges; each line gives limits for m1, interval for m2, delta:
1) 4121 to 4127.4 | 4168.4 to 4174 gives 0.1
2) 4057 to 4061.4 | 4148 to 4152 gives 1.9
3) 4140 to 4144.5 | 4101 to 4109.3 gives 0.5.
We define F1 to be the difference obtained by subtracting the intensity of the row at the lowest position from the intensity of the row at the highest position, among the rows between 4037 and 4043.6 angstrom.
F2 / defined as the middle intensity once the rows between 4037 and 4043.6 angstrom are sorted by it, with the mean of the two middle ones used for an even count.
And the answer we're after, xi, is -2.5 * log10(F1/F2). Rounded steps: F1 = 0.17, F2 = 1.31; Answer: 2.2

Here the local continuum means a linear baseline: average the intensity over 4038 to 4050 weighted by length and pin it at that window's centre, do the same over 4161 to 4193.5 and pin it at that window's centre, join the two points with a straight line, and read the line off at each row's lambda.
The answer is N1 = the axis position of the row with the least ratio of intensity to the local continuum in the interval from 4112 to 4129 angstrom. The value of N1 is 4123.08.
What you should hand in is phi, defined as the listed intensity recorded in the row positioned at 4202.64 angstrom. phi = 1.23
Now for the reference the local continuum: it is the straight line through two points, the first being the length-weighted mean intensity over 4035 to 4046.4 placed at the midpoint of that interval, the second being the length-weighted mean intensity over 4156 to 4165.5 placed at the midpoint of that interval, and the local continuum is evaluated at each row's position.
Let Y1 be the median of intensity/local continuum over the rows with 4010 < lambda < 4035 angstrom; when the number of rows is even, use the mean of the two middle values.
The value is 1.06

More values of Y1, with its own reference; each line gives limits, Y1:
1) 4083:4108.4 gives 0.97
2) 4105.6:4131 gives 1.01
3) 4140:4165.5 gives 0.90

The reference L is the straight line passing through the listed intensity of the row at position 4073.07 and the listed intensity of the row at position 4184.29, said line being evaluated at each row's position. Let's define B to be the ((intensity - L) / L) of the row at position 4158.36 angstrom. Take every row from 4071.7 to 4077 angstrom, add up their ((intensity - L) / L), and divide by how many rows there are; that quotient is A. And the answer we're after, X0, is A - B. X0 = -0.19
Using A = -0.02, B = 0.17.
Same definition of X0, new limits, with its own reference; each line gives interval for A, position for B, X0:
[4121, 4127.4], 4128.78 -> -0.02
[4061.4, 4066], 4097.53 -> -0.05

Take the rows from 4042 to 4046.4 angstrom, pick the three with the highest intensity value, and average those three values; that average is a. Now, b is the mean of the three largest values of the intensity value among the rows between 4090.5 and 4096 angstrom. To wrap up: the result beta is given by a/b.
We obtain 0.95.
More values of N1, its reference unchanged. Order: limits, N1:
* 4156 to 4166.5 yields 4156.44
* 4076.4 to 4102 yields 4098.47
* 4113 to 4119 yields 4117.39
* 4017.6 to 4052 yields 4030.15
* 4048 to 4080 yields 4059.02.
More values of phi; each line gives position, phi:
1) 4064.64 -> 1.2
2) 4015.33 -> 1.37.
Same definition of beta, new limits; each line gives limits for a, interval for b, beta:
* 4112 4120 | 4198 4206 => 1.11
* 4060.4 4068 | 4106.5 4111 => 0.95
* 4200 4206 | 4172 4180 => 1.04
